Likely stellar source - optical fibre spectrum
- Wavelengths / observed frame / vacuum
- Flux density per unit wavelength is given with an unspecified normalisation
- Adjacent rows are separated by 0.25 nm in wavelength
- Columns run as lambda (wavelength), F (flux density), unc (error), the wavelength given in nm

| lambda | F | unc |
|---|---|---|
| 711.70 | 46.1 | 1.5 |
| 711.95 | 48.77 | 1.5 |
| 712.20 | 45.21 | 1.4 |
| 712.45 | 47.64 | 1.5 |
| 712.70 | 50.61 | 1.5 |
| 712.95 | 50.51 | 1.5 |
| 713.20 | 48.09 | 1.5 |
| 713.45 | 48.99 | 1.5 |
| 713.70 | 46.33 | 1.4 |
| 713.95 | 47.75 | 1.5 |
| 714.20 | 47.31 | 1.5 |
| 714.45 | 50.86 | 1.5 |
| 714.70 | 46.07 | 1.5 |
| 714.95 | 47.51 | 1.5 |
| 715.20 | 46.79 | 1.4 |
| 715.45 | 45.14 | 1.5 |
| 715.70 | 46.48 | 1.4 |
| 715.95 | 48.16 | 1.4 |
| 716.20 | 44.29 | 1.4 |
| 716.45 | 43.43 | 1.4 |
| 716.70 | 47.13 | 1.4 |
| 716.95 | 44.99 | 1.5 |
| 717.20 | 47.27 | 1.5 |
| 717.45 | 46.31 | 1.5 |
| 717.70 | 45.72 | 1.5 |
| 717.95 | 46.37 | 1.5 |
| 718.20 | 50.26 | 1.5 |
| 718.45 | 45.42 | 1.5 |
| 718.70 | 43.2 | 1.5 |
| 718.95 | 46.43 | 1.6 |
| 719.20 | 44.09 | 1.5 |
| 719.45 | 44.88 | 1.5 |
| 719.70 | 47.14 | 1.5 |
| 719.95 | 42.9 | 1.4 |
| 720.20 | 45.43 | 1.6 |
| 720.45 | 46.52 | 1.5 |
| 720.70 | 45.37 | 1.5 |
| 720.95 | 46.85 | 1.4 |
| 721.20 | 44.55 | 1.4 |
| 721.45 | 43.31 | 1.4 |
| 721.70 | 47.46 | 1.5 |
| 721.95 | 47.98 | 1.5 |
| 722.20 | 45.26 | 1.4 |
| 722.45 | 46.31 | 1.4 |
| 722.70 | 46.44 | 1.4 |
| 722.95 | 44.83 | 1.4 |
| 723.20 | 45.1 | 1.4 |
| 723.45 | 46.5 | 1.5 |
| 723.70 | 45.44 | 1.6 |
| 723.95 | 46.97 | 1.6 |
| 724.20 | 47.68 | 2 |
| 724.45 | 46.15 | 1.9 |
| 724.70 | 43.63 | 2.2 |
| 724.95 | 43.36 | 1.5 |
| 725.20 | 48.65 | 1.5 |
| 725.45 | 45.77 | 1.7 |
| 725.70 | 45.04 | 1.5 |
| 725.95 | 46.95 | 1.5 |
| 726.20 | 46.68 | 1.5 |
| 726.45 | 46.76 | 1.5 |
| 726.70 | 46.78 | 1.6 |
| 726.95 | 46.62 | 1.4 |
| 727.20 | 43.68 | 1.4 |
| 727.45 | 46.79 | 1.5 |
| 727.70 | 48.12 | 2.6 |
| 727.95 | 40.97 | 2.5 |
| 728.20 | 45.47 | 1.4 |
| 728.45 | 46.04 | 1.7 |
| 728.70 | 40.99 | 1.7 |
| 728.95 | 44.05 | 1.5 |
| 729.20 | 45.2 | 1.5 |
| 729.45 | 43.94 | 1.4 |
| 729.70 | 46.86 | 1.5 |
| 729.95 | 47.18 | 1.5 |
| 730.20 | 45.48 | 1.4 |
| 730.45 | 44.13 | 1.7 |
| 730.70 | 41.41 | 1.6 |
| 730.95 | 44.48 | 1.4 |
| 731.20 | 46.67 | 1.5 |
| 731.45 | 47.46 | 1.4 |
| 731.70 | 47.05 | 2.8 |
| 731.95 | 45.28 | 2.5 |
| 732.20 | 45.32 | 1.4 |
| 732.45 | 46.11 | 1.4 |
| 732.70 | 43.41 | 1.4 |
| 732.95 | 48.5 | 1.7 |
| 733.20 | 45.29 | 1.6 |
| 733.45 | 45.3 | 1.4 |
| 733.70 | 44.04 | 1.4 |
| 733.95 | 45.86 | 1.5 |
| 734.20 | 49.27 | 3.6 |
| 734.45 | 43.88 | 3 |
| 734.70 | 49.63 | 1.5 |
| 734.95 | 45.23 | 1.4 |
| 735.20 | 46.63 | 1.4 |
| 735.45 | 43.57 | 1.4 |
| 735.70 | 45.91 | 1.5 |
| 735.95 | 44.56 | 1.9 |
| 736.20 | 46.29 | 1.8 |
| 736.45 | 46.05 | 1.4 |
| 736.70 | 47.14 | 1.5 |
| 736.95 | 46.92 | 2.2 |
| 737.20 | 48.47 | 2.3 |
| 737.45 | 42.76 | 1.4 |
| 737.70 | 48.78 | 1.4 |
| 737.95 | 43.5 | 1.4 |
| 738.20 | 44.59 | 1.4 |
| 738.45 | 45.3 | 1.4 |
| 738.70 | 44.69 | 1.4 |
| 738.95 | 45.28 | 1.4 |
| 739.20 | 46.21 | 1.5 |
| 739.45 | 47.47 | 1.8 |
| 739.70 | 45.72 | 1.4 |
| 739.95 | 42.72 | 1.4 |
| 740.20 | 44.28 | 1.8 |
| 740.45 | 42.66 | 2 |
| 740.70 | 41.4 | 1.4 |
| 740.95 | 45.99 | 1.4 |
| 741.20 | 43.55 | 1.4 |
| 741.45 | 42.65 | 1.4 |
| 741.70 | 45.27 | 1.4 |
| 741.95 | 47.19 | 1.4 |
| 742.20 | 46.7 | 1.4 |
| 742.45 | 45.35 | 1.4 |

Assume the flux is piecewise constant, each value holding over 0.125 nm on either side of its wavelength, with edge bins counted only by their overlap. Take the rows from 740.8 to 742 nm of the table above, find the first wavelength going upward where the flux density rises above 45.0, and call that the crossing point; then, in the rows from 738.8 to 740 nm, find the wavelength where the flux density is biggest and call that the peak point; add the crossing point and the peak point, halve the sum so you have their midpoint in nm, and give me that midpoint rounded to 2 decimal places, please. 740.20 nm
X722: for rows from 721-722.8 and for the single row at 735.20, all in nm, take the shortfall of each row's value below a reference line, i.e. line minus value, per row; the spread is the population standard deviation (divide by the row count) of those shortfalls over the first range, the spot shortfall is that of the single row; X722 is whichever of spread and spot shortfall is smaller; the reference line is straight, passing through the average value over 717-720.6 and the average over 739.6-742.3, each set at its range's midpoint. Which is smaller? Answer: -1.9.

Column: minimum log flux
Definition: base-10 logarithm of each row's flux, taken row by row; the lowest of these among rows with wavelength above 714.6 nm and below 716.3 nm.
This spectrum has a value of 1.65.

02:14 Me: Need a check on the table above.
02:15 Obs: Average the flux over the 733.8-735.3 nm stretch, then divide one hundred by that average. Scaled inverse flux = 2.14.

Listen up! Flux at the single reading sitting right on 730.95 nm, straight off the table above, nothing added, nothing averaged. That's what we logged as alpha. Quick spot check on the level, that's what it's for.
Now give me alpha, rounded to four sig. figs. 44.48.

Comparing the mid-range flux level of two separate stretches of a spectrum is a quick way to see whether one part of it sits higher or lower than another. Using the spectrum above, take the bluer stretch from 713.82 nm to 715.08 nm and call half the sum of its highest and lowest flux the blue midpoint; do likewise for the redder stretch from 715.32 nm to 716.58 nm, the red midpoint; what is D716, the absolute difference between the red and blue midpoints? 2.7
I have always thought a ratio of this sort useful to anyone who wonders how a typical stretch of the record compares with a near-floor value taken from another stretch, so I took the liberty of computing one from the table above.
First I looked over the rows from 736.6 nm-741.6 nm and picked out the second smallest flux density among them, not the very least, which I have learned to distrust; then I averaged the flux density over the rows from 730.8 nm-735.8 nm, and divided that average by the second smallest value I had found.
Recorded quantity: 1.077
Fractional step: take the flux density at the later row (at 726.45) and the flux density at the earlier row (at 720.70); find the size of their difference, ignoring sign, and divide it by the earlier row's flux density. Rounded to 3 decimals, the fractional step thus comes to 0.031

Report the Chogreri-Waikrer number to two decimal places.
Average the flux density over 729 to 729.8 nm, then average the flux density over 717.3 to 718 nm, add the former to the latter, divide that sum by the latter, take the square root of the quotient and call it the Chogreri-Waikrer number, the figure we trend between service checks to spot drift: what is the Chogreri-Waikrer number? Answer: 1.41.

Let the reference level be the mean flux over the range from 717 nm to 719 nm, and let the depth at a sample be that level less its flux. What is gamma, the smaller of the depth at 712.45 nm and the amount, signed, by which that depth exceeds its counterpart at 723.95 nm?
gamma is -1.3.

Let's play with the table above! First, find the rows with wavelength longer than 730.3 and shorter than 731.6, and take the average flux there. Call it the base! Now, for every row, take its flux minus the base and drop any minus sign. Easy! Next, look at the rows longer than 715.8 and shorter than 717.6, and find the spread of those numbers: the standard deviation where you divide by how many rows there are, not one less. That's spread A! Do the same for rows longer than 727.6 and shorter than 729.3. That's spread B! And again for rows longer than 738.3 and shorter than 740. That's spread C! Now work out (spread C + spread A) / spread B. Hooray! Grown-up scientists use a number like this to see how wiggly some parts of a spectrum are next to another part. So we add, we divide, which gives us 1.3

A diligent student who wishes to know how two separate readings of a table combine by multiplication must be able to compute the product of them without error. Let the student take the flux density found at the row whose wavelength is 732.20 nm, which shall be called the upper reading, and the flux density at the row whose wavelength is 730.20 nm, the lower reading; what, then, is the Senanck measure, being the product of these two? 2061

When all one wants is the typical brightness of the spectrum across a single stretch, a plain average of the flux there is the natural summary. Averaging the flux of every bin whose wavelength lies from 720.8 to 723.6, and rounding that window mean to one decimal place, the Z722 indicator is 45.9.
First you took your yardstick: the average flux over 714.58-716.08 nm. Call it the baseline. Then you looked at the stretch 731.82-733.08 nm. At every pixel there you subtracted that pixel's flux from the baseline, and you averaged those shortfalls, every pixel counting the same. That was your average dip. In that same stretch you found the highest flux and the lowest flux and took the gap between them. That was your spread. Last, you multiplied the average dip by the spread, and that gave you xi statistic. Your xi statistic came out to 4.9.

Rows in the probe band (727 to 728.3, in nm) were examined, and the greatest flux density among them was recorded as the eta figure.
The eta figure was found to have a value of 48.12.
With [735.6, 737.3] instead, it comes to 48.47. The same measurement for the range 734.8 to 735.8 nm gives 46.63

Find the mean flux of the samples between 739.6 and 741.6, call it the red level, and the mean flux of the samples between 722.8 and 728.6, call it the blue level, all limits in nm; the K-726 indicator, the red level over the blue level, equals 0.95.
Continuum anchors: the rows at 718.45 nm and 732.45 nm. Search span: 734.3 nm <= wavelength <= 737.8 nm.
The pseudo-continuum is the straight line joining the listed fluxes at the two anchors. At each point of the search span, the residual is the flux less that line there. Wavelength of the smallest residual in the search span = 737.45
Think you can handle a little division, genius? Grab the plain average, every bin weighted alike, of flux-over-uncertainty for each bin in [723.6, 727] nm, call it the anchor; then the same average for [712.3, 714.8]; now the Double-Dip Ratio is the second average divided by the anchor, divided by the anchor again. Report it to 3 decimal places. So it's 0.040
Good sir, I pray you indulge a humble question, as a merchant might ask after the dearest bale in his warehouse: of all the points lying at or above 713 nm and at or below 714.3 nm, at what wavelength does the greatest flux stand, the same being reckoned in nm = 713.45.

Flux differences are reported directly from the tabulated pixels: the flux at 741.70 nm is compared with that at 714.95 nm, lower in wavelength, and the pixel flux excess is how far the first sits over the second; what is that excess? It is -2.2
